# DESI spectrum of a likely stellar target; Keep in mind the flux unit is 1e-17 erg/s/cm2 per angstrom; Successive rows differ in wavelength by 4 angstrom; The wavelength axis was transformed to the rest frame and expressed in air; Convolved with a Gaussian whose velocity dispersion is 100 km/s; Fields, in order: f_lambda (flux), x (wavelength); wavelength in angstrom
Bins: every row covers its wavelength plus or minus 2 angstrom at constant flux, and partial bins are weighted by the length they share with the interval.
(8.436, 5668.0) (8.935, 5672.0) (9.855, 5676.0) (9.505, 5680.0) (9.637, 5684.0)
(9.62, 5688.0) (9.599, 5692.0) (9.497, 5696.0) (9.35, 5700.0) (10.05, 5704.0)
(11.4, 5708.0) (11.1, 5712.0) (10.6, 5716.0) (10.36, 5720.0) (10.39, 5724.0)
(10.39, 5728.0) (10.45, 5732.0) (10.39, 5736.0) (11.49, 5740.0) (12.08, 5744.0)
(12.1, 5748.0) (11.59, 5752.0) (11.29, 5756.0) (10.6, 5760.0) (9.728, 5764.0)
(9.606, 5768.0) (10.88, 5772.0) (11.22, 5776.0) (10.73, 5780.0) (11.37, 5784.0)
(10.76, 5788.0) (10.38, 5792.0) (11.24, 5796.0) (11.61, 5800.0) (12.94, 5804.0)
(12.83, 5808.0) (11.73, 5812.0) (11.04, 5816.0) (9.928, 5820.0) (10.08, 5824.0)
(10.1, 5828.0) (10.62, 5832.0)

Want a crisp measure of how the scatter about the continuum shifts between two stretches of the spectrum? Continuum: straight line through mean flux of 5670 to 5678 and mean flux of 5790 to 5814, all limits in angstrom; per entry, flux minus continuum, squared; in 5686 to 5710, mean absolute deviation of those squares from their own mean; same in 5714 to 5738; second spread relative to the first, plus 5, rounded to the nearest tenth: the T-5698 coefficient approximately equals 5.1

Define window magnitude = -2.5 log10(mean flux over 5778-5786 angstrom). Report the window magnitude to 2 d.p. -2.61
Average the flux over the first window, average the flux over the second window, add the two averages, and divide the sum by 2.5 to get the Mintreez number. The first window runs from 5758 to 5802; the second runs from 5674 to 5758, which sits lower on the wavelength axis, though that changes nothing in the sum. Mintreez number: 8.50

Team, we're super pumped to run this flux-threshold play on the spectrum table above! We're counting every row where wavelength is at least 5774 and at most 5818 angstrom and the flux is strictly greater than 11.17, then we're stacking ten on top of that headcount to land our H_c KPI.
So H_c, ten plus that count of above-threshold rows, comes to 17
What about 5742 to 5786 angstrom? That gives 16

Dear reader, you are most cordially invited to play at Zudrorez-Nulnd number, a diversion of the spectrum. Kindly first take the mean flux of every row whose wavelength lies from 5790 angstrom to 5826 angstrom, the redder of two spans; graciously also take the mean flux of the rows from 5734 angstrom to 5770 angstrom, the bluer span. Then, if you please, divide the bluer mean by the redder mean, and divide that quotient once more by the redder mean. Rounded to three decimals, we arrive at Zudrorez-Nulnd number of 0.086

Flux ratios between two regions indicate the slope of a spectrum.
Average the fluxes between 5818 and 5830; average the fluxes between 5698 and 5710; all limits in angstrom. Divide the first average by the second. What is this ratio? 0.98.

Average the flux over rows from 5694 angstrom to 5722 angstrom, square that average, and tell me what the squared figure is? 107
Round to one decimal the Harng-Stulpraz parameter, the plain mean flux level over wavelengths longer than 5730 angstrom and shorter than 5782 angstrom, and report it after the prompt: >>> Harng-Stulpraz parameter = 10.9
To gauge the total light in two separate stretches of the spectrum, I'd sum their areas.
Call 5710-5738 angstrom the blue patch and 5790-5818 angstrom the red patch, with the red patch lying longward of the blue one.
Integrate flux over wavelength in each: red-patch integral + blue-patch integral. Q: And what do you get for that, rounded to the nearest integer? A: 622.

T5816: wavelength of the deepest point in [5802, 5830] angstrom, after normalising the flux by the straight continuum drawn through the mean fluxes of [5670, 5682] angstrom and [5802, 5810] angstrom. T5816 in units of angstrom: 5820.0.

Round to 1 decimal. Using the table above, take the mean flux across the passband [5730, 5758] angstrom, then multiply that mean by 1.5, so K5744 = 17.0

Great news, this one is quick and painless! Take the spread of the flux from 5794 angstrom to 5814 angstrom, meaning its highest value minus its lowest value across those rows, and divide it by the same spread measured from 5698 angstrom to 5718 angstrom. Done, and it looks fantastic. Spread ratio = 0.8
